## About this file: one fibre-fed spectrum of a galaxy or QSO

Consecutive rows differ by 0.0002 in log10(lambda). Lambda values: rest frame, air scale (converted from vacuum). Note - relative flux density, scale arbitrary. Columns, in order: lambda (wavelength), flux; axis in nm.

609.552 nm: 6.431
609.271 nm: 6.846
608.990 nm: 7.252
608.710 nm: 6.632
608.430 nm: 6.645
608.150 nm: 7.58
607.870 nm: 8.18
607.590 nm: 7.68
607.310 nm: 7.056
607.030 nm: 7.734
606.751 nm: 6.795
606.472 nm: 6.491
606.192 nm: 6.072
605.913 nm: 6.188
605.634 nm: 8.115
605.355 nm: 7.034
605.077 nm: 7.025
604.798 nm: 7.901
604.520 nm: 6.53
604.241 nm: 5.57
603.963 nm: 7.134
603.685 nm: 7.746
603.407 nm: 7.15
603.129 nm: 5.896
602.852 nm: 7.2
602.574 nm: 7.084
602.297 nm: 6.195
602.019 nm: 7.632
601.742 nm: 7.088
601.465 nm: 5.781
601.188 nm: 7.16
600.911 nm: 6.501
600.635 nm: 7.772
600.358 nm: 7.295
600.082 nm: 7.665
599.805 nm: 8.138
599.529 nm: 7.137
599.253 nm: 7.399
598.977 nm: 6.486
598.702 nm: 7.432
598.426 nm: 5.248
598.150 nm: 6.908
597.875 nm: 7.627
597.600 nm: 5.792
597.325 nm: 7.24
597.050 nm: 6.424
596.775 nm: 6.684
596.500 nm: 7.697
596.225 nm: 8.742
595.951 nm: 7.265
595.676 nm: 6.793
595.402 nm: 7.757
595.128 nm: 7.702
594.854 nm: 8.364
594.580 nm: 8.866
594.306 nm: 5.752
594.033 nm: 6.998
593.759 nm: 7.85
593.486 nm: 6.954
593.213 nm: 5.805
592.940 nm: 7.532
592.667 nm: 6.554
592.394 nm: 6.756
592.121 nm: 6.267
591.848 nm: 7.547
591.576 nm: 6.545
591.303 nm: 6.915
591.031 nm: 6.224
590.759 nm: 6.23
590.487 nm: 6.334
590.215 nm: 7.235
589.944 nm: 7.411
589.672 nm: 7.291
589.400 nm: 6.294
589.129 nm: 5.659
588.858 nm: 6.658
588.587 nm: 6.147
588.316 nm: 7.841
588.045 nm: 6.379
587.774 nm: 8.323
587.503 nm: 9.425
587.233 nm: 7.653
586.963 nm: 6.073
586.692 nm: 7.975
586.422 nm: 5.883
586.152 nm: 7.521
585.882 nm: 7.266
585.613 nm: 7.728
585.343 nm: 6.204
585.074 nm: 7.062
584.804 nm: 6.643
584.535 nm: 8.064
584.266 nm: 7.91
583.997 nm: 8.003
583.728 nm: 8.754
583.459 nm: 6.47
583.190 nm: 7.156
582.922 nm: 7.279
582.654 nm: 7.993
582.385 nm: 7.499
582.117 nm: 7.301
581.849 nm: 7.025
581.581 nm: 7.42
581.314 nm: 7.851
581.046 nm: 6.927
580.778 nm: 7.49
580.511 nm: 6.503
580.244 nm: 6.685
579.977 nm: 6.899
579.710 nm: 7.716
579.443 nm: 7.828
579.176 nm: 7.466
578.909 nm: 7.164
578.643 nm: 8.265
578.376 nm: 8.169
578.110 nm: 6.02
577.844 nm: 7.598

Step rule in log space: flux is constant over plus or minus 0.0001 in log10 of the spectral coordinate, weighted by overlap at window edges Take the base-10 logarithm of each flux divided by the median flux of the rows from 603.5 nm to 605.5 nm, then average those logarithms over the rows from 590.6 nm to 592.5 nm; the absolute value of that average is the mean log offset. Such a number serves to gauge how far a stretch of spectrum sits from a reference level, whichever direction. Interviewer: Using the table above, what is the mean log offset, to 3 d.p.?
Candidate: 0.026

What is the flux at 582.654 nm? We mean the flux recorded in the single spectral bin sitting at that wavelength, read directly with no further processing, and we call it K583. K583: 7.993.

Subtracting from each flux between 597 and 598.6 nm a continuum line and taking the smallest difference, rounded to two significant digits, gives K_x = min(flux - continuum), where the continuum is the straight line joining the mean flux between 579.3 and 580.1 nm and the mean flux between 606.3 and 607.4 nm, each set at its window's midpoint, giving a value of -1.9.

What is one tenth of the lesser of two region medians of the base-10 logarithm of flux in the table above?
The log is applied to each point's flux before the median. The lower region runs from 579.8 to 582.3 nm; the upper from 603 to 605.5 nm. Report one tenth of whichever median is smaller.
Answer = 0.085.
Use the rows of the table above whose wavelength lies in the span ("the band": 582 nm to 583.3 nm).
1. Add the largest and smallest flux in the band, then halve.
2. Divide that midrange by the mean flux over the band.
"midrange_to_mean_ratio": 1.02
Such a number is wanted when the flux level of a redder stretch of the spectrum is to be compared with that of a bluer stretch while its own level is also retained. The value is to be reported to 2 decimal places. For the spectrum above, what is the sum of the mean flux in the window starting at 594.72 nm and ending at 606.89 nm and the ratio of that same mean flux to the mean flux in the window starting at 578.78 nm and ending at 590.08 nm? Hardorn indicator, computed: 8.01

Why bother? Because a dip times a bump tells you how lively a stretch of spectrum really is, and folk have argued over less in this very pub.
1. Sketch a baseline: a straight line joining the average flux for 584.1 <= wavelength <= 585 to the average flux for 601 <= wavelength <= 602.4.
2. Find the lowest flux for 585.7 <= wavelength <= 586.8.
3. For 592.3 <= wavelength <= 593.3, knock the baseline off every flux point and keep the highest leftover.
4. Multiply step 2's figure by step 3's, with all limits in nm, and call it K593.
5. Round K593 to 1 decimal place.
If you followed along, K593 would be 2.2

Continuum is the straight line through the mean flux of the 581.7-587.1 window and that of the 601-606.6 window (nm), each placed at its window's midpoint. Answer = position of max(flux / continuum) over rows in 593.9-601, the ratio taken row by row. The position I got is 594.580 nm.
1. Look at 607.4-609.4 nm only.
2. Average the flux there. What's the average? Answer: 7.3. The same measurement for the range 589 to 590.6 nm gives 6.7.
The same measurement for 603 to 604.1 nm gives 7.0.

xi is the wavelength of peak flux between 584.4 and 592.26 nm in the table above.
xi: 587.503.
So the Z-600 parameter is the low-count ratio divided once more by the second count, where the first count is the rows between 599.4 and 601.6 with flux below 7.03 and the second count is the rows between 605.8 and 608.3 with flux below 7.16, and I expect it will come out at 0.1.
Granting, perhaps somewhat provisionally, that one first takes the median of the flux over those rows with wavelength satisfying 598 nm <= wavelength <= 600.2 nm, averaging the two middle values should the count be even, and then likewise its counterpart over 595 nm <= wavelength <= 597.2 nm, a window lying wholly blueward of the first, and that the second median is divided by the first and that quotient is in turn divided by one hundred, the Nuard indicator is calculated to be 0.0103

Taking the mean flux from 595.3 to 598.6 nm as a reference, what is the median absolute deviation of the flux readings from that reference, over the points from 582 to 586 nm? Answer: 0.54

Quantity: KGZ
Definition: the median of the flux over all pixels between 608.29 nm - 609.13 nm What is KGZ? 6.6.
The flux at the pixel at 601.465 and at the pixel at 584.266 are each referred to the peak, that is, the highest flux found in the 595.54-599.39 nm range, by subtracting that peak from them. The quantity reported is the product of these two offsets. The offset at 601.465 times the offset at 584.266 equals 2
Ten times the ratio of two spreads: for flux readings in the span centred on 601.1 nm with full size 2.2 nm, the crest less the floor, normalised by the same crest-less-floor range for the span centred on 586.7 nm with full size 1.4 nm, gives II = 10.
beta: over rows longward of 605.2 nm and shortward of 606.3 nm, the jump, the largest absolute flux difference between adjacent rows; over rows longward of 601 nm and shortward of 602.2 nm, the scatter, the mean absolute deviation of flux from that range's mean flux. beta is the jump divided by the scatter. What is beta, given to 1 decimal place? 3.4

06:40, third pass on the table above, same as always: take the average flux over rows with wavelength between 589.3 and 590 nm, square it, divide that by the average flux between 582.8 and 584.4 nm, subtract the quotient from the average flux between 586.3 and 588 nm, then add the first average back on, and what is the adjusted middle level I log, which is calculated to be 8.1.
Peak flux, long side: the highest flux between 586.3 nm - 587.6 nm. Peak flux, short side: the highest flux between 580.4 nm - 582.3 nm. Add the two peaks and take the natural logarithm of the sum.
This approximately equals 2.85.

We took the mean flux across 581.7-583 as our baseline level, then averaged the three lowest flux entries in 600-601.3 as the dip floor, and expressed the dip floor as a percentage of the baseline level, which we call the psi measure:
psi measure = 94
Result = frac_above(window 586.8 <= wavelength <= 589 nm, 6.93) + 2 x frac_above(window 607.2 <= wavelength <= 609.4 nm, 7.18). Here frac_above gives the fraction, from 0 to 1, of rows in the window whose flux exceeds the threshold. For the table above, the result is 1.50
